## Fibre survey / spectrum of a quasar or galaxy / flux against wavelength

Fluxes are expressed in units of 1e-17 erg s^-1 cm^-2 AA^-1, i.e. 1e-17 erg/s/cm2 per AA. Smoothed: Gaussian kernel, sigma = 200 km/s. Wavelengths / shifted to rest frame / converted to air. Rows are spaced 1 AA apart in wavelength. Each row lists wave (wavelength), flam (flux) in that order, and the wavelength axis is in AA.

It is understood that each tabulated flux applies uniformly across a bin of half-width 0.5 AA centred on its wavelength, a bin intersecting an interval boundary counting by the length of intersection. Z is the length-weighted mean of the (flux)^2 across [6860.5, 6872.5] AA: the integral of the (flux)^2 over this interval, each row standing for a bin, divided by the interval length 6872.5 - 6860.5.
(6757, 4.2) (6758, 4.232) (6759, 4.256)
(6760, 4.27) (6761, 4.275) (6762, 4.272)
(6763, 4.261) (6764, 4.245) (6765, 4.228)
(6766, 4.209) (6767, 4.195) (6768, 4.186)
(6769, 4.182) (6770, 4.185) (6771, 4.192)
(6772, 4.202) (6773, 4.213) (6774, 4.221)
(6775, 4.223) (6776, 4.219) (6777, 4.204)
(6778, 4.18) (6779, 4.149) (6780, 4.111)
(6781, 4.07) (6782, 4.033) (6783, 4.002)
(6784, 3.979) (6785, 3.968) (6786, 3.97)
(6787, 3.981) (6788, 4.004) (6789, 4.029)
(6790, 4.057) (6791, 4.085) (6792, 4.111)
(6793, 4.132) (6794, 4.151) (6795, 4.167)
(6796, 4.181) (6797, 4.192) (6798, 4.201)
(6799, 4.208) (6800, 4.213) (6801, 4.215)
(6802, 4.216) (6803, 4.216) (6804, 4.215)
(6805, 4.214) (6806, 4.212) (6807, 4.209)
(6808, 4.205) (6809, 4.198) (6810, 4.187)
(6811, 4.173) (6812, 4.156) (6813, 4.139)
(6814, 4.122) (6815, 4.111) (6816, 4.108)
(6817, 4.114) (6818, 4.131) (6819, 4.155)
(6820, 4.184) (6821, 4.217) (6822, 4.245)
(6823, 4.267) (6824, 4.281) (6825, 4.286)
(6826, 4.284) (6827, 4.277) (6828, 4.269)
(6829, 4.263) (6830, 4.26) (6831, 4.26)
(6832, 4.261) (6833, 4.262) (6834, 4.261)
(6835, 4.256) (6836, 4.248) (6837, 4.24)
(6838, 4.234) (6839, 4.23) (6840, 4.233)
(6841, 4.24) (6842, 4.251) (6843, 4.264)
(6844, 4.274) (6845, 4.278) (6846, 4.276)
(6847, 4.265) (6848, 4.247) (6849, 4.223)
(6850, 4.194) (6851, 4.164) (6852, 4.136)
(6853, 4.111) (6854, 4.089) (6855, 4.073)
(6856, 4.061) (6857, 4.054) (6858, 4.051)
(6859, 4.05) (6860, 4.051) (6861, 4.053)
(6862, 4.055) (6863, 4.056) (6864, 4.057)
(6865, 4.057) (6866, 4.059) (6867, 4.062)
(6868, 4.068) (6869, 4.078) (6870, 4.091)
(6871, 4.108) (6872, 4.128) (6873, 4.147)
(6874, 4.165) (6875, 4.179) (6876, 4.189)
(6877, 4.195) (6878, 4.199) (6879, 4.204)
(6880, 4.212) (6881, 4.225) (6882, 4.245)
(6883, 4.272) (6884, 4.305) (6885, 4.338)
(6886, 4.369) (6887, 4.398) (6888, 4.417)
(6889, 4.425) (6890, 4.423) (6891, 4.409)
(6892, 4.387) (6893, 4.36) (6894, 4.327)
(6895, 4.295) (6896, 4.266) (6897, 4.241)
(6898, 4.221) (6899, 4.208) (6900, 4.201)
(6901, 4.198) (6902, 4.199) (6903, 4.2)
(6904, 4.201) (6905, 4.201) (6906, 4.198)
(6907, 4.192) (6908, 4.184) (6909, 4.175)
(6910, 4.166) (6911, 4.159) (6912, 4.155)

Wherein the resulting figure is 16.6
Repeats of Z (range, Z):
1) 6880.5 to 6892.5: 18.9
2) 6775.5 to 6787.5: 16.6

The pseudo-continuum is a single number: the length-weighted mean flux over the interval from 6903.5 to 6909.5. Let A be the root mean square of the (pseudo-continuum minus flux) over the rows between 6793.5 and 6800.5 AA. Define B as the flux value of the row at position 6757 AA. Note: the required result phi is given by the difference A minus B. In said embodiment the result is -4.18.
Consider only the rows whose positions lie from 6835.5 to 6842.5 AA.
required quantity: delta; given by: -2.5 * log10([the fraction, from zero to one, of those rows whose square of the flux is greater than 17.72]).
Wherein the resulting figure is 0.0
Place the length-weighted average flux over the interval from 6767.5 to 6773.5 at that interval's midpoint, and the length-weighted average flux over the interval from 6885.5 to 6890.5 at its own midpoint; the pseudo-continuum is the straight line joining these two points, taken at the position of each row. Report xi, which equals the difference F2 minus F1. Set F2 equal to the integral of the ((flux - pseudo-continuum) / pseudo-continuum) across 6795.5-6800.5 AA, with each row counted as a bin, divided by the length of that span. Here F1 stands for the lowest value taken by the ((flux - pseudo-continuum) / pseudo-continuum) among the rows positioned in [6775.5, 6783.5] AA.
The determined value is 0.04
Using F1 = -0.05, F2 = -0.010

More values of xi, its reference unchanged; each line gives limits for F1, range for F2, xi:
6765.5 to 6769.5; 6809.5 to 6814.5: -0.02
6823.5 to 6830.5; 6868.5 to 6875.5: -0.05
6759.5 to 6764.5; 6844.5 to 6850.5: -0.03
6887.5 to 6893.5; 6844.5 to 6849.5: 0.00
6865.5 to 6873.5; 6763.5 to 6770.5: 0.07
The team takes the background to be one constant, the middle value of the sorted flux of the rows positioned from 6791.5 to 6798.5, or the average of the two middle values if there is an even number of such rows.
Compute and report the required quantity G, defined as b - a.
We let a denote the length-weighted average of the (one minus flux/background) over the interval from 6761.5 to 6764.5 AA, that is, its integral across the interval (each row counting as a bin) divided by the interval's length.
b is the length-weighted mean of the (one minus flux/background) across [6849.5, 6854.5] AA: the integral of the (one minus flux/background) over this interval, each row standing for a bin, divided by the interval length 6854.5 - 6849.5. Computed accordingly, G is 0.03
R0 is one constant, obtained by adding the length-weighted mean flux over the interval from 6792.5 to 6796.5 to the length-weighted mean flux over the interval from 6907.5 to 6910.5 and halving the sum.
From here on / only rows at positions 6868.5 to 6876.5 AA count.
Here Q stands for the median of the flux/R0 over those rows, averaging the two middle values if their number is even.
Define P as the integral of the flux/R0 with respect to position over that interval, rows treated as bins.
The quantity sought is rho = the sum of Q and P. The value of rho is 8.9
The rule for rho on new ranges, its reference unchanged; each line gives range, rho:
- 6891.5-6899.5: 9.3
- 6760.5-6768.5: 9.1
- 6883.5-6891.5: 9.5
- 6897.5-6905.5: 9.1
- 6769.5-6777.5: 9.1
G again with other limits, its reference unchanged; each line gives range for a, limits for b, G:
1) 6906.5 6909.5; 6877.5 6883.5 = -0.01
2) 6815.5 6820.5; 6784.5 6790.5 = 0.03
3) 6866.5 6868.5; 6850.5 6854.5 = -0.01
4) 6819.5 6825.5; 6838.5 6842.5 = 0.00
